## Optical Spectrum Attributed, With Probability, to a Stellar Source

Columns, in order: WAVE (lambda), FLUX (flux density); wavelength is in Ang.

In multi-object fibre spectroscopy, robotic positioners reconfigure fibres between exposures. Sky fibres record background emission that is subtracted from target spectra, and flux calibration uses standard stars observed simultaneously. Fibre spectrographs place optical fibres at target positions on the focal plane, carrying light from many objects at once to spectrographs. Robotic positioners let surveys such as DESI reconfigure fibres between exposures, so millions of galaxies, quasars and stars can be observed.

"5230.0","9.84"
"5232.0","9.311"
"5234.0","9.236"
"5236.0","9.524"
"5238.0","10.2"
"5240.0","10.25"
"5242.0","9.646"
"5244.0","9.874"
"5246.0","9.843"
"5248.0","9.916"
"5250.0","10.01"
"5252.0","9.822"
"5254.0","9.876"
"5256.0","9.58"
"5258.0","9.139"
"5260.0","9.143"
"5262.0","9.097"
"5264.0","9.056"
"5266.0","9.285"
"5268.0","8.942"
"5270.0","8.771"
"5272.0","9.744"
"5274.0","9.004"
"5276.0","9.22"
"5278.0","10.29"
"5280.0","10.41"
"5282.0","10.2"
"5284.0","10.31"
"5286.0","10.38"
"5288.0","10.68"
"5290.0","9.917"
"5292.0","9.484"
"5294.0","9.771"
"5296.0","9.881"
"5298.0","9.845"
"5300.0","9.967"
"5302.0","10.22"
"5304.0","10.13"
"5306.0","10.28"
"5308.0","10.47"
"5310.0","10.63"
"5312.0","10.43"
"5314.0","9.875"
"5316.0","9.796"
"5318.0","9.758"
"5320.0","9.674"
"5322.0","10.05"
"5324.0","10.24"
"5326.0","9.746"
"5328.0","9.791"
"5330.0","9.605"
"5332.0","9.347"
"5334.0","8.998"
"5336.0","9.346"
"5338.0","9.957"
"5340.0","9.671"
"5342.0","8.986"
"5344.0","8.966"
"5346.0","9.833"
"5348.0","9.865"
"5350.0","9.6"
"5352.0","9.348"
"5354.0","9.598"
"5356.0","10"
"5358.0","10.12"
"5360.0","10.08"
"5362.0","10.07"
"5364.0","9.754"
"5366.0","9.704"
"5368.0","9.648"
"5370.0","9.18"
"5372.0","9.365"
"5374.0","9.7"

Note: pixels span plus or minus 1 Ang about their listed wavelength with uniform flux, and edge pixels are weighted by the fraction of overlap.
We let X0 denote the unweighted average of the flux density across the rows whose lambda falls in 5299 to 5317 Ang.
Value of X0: 10.2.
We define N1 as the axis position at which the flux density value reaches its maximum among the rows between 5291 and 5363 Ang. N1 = 5310.0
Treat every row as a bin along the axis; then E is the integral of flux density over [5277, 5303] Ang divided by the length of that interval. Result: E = 10.1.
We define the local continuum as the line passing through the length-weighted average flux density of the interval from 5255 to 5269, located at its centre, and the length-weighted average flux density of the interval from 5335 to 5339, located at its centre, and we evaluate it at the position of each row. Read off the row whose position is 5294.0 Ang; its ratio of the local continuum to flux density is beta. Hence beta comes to 0.960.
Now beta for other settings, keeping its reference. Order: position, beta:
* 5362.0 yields 0.974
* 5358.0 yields 0.967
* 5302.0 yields 0.923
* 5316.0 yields 0.972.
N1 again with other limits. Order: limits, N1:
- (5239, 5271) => 5240.0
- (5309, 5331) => 5310.0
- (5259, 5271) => 5266.0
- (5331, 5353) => 5338.0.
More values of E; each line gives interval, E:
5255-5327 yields 9.8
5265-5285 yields 9.6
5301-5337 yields 9.9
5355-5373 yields 9.8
